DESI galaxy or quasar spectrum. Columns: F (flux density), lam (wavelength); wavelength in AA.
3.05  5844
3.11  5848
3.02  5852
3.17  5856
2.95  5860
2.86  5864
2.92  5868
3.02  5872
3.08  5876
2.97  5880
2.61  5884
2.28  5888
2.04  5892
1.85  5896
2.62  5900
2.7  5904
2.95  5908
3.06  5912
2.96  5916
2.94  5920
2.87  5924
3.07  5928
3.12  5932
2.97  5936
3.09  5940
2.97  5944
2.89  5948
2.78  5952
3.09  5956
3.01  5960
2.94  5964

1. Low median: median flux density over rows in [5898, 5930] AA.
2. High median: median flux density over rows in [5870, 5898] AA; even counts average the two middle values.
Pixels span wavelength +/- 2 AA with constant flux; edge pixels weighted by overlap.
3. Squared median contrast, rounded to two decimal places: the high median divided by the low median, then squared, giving 0.79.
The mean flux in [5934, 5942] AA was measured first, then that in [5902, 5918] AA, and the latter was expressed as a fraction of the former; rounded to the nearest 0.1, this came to 1.0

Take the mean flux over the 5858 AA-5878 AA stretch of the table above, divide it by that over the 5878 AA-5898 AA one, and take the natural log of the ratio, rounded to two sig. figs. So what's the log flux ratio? 0.23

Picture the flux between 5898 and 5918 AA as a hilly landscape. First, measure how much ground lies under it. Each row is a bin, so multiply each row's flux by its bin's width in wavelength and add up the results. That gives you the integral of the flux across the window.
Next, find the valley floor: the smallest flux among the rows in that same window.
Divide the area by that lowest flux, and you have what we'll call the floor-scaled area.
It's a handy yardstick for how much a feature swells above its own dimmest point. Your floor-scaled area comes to 21.8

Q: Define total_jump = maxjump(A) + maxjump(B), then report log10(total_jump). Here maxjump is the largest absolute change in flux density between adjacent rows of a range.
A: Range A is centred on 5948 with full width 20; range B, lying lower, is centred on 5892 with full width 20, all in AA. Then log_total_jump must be 0.03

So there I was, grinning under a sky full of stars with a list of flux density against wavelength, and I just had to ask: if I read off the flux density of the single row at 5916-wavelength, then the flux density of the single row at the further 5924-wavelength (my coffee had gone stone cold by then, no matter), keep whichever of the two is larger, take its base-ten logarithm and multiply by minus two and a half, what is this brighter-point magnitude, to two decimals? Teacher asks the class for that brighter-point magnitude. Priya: -1.18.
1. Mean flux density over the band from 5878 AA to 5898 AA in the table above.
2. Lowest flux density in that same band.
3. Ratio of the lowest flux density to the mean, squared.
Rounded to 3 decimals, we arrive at 0.620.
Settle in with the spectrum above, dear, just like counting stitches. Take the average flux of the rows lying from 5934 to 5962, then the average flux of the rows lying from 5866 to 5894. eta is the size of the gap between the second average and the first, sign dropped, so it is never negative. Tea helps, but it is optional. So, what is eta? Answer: 0.27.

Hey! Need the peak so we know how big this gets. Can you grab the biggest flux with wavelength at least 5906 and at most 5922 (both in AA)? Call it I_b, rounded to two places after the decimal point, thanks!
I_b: 3.06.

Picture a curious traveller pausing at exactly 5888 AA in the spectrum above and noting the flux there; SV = 2.28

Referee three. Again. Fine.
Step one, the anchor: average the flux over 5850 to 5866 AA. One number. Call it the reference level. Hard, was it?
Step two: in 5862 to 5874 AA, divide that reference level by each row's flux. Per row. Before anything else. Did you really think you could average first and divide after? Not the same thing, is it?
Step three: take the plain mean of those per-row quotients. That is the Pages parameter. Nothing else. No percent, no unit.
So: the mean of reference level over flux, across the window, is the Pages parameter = 1.02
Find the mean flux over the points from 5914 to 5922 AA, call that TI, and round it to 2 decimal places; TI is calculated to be 2.95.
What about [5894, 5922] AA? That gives 2.73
